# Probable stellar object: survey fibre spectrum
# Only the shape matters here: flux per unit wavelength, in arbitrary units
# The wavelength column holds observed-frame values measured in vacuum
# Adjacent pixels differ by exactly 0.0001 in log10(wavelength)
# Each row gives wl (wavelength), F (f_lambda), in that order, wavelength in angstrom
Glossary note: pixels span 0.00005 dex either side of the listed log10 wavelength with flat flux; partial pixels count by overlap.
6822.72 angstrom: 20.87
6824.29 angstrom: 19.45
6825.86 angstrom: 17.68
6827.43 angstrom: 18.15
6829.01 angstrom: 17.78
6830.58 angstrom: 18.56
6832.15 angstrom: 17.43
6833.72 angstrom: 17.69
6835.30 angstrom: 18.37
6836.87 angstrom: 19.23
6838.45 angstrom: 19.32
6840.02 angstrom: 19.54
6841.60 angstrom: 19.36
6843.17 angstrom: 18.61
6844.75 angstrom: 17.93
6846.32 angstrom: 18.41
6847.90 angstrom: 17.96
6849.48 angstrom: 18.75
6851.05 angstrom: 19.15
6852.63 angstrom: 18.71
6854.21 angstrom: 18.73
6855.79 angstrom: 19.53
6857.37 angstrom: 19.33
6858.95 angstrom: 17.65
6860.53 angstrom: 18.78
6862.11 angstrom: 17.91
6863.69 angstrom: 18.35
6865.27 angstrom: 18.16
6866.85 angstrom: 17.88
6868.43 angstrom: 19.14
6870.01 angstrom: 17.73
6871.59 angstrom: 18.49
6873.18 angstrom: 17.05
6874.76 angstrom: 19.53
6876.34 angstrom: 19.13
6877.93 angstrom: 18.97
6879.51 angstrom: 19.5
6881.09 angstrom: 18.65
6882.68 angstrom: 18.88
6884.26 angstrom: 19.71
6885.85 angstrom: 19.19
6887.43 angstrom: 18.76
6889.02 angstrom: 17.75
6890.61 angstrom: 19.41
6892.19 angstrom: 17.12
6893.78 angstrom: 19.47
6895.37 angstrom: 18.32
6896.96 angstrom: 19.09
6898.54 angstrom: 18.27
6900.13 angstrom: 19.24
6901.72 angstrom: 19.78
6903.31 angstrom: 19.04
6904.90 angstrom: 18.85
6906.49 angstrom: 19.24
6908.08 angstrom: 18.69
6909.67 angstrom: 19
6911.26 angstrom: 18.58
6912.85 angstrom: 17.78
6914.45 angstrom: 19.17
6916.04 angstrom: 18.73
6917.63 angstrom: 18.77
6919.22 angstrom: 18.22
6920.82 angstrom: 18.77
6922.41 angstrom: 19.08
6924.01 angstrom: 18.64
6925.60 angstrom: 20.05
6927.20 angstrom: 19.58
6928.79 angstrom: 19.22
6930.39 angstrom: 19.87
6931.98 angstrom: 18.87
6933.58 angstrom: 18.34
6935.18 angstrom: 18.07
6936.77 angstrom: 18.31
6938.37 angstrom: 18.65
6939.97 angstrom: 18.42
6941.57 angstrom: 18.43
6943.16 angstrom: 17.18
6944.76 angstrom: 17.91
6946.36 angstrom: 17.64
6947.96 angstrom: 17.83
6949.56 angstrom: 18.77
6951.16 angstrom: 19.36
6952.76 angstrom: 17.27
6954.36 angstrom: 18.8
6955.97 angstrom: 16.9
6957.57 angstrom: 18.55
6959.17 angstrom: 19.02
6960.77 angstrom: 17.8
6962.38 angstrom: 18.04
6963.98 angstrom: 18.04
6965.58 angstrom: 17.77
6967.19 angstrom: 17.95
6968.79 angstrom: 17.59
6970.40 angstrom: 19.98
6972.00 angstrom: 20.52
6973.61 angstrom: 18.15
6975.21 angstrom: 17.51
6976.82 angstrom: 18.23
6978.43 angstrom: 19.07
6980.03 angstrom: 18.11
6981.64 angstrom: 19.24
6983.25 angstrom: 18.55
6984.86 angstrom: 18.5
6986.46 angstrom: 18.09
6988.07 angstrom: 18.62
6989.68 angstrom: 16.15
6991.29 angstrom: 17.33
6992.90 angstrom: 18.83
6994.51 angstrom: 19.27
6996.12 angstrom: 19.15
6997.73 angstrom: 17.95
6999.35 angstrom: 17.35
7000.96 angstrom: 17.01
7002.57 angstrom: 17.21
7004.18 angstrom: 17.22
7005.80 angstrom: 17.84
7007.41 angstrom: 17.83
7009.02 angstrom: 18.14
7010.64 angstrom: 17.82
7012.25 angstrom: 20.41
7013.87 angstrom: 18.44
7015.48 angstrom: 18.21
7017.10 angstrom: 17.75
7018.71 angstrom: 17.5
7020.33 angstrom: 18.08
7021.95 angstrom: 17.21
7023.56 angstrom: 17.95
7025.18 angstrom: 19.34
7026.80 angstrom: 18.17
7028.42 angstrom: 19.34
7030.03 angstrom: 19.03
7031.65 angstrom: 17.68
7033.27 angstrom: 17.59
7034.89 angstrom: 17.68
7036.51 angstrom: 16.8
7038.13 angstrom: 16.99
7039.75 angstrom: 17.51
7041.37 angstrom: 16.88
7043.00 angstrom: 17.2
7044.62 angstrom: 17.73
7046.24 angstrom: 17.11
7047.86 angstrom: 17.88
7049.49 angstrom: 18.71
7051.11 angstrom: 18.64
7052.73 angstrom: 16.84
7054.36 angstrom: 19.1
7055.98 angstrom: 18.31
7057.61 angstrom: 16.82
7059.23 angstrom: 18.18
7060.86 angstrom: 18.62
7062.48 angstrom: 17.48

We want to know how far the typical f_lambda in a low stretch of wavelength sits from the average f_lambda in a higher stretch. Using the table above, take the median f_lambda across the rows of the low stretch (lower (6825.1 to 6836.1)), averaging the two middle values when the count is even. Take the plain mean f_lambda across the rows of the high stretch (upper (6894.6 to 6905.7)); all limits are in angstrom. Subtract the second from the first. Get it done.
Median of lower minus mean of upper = -1.2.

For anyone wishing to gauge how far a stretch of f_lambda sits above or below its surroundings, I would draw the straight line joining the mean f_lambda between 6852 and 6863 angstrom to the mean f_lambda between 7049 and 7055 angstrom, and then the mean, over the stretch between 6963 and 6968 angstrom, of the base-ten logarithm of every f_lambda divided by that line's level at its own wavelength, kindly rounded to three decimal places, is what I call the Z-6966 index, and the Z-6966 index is -0.013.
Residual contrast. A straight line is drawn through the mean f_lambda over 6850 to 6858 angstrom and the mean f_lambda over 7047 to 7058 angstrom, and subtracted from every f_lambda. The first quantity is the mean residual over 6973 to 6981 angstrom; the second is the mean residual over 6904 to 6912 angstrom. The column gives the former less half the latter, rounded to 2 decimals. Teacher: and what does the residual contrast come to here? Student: -0.26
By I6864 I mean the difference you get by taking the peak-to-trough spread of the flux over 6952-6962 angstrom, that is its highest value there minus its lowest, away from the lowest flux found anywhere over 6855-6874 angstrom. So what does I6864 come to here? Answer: 14.9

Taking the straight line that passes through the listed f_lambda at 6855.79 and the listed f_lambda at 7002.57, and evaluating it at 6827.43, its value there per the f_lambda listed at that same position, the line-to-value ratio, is 1.10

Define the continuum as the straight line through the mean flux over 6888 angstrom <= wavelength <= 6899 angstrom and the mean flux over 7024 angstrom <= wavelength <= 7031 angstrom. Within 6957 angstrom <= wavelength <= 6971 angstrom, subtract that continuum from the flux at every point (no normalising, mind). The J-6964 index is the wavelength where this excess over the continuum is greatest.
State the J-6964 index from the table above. 6970.40 angstrom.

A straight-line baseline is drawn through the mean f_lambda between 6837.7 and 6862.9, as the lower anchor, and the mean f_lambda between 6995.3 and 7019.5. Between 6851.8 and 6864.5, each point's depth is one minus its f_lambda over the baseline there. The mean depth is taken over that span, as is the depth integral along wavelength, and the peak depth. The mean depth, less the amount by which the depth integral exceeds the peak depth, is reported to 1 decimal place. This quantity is 0.0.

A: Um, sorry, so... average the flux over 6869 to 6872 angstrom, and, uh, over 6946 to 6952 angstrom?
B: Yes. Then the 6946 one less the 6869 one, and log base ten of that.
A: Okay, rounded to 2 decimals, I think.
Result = -0.54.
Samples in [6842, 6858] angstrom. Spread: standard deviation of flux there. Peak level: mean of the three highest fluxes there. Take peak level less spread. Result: 18.8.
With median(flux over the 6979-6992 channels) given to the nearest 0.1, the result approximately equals 18.3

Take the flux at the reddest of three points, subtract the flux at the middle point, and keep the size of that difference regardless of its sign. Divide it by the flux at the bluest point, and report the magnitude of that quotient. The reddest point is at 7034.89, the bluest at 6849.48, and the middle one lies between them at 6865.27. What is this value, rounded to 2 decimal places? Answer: 0.03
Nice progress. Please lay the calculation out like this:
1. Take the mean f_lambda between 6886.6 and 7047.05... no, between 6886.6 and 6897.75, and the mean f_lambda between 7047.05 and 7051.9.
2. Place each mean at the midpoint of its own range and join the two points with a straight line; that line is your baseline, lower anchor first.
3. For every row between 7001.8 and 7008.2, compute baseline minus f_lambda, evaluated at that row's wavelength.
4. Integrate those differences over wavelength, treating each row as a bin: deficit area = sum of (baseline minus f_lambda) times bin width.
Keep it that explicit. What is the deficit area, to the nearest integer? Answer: 6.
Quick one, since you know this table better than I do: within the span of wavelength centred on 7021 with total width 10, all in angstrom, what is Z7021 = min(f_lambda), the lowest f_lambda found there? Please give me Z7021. 17.21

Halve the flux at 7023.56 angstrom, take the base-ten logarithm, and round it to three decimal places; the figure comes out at 0.953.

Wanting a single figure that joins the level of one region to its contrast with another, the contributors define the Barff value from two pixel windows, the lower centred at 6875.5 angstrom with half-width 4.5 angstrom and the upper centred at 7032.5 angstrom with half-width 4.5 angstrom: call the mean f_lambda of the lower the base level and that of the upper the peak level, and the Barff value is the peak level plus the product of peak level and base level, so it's 356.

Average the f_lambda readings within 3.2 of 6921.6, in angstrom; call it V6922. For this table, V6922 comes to 18.7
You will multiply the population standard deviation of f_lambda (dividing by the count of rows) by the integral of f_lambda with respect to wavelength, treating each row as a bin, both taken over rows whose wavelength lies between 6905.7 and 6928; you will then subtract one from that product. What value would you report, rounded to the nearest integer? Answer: 224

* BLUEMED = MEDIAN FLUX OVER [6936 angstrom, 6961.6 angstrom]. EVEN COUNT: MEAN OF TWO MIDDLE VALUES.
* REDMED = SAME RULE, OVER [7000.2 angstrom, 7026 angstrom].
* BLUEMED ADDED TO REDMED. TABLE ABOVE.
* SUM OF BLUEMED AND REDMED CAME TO 36.2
